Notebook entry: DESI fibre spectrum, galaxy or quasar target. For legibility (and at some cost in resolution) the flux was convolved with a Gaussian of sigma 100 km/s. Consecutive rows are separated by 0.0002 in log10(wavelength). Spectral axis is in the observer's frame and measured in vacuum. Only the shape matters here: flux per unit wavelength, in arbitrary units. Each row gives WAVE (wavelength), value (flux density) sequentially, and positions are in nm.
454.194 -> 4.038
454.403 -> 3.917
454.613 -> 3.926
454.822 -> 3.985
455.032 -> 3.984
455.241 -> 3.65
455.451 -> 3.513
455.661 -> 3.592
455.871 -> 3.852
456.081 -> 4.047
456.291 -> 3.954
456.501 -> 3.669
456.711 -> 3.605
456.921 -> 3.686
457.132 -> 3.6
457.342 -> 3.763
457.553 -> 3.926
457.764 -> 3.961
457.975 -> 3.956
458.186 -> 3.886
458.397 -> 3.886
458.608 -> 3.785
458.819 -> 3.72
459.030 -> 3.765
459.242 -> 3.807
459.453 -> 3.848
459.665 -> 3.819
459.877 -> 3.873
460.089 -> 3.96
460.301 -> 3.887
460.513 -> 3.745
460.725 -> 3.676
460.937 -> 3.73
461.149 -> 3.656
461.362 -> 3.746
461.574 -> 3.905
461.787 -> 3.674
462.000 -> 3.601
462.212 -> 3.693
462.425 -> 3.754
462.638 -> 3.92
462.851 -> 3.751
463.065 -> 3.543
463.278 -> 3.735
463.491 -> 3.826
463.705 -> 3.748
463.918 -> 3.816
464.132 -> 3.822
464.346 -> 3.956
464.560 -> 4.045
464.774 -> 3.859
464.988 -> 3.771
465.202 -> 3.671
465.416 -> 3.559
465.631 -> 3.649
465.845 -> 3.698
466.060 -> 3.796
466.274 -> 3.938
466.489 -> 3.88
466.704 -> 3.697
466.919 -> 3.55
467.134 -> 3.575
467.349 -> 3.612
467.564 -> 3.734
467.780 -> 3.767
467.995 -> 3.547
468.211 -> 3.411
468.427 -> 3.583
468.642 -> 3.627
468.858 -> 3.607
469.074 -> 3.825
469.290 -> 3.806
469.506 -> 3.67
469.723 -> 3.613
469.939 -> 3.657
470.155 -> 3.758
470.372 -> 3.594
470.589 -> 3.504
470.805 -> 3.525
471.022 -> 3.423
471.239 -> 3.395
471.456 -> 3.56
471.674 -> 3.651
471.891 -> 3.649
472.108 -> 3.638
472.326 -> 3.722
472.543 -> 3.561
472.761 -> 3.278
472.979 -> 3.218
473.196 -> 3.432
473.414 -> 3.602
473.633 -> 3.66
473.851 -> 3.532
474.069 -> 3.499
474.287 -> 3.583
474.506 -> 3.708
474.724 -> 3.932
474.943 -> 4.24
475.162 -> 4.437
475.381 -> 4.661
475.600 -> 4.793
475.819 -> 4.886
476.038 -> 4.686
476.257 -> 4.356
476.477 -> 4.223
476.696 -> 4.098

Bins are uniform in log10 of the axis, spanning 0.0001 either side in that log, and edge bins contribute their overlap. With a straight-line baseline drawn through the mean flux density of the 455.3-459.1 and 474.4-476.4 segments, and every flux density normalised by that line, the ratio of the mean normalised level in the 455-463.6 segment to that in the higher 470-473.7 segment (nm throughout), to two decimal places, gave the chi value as 1.19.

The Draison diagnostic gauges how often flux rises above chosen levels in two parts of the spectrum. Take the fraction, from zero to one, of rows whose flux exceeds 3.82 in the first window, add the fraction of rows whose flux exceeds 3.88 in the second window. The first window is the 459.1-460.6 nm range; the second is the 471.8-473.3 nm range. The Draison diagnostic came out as 0.57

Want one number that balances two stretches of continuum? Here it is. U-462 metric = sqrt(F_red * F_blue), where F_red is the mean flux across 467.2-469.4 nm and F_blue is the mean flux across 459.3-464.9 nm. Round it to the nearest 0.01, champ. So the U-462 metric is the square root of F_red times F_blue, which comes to 3.72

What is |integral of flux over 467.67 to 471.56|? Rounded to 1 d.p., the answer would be 14.0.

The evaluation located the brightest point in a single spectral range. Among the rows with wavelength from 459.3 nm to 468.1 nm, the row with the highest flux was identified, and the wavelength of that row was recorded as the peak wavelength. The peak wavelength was 464.560 nm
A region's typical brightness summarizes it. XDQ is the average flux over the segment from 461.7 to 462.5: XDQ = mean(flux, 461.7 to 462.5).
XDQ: 3.7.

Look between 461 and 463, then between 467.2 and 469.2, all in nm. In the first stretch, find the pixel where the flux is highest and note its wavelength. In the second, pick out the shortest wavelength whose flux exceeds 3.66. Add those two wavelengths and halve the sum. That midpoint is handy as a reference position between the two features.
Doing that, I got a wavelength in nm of 465.10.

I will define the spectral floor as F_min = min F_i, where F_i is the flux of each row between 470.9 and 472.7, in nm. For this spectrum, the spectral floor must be 3.395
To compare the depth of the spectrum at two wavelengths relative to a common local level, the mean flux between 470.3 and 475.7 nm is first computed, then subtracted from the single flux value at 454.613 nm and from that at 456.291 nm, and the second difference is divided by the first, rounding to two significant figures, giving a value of 1.1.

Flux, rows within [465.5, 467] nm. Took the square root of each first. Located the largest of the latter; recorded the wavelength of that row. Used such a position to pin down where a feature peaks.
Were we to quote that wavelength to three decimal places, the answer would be 466.274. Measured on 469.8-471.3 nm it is 470.155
